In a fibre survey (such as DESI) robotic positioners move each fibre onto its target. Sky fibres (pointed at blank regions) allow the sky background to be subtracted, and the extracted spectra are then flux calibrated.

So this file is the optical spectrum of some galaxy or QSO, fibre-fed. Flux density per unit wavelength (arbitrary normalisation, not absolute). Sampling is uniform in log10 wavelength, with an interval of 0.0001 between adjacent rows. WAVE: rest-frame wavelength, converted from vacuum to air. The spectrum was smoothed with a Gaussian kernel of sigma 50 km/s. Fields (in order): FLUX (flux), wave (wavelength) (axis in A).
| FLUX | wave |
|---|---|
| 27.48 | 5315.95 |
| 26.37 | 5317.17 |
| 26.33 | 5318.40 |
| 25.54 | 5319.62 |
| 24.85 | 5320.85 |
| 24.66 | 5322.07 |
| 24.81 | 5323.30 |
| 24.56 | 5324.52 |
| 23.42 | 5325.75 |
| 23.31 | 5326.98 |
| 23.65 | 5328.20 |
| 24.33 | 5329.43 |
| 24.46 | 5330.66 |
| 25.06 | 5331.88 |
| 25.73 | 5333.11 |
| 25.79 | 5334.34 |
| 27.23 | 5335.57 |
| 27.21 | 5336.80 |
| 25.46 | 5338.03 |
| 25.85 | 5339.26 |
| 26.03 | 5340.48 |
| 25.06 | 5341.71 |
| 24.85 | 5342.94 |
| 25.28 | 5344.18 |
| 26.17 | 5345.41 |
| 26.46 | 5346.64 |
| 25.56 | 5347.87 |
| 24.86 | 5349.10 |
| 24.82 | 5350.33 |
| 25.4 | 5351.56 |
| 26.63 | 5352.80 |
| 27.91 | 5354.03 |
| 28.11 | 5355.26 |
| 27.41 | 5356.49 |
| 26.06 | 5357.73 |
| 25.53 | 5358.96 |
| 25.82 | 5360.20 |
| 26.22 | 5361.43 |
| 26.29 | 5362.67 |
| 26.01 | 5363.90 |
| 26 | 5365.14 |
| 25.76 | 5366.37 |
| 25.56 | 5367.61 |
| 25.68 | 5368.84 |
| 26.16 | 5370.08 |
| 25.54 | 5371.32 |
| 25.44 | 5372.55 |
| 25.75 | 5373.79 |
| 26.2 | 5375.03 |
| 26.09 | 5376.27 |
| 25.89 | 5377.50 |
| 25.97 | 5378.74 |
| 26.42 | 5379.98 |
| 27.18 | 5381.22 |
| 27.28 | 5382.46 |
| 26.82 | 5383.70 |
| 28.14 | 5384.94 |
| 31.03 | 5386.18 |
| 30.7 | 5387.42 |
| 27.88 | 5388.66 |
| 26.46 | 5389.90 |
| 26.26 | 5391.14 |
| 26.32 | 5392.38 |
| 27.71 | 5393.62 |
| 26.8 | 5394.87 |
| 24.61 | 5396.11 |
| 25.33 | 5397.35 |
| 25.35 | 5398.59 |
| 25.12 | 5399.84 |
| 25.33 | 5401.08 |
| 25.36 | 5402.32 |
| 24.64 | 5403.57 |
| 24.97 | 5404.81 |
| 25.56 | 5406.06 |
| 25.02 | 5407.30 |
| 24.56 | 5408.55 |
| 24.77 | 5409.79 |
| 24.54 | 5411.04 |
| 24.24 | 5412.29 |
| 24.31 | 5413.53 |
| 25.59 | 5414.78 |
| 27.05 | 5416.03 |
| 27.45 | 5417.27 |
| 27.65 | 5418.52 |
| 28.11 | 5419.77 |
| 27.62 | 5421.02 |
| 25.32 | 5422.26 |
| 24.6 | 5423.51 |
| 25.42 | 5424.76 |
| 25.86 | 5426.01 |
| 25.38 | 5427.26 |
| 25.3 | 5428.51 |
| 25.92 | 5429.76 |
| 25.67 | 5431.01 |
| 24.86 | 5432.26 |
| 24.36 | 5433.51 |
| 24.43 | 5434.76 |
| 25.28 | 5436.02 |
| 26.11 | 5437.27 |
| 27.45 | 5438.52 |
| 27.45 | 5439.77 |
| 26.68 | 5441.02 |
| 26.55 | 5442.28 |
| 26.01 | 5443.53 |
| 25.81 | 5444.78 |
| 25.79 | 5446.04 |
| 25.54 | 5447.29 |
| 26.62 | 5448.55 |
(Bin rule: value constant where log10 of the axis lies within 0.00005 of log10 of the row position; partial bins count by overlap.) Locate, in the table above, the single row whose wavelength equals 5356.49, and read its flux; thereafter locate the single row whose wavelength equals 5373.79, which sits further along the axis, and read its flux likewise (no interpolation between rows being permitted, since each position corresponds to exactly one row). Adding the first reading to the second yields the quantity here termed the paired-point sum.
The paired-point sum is 53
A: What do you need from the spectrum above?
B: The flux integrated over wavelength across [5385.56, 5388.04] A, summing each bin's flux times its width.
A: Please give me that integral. 77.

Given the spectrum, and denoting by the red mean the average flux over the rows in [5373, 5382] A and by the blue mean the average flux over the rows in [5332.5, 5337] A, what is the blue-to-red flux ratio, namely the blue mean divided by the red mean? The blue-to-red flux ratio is 1.01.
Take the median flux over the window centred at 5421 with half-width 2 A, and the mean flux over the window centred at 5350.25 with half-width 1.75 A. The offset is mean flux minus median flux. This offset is -2.6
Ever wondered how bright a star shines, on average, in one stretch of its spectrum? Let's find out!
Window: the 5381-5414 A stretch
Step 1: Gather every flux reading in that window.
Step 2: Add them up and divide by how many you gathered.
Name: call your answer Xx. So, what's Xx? 26.2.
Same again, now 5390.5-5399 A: 26.1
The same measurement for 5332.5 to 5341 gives 26.2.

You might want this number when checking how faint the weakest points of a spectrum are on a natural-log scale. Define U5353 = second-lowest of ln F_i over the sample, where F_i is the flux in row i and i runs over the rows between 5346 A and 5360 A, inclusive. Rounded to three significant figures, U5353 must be 3.21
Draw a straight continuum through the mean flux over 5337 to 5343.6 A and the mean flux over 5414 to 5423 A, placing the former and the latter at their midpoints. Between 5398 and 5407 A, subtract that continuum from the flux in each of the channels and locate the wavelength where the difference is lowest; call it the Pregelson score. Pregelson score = 5403.57 A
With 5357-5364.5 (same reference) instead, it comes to 5358.96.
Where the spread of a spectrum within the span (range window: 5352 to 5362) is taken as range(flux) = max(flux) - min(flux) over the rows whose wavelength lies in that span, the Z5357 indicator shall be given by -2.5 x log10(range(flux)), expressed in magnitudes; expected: -1.0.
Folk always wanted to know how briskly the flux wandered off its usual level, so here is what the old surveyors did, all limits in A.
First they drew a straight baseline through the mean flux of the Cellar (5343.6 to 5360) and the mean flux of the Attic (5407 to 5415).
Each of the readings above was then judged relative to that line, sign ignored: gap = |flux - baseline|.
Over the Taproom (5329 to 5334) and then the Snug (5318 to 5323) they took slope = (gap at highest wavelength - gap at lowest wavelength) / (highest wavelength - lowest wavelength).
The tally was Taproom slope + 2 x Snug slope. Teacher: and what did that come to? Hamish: 0.5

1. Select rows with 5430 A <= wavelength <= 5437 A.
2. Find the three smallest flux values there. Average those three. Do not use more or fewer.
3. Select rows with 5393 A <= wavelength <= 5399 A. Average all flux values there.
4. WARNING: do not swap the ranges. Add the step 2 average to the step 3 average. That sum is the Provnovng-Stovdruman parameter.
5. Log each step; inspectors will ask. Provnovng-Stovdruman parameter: 50.5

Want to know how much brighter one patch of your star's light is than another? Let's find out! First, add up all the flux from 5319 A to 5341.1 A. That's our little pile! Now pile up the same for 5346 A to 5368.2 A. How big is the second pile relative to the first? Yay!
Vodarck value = 1.05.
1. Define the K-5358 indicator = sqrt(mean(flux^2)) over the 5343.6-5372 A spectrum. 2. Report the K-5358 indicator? 26.1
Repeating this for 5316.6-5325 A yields 25.3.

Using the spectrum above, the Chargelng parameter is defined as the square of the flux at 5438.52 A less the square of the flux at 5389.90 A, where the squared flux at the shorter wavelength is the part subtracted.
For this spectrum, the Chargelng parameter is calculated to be 53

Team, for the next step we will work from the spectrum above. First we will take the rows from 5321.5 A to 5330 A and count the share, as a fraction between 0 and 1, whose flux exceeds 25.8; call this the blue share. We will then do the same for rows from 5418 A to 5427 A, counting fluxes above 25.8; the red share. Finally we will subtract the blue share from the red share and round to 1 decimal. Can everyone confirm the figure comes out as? 0.6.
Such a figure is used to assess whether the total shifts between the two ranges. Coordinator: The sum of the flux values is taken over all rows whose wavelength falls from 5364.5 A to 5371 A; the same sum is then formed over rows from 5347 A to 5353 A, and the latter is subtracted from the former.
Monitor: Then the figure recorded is 1.9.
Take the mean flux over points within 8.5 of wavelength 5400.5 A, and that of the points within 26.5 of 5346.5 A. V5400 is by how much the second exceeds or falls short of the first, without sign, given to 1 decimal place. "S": 0.1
